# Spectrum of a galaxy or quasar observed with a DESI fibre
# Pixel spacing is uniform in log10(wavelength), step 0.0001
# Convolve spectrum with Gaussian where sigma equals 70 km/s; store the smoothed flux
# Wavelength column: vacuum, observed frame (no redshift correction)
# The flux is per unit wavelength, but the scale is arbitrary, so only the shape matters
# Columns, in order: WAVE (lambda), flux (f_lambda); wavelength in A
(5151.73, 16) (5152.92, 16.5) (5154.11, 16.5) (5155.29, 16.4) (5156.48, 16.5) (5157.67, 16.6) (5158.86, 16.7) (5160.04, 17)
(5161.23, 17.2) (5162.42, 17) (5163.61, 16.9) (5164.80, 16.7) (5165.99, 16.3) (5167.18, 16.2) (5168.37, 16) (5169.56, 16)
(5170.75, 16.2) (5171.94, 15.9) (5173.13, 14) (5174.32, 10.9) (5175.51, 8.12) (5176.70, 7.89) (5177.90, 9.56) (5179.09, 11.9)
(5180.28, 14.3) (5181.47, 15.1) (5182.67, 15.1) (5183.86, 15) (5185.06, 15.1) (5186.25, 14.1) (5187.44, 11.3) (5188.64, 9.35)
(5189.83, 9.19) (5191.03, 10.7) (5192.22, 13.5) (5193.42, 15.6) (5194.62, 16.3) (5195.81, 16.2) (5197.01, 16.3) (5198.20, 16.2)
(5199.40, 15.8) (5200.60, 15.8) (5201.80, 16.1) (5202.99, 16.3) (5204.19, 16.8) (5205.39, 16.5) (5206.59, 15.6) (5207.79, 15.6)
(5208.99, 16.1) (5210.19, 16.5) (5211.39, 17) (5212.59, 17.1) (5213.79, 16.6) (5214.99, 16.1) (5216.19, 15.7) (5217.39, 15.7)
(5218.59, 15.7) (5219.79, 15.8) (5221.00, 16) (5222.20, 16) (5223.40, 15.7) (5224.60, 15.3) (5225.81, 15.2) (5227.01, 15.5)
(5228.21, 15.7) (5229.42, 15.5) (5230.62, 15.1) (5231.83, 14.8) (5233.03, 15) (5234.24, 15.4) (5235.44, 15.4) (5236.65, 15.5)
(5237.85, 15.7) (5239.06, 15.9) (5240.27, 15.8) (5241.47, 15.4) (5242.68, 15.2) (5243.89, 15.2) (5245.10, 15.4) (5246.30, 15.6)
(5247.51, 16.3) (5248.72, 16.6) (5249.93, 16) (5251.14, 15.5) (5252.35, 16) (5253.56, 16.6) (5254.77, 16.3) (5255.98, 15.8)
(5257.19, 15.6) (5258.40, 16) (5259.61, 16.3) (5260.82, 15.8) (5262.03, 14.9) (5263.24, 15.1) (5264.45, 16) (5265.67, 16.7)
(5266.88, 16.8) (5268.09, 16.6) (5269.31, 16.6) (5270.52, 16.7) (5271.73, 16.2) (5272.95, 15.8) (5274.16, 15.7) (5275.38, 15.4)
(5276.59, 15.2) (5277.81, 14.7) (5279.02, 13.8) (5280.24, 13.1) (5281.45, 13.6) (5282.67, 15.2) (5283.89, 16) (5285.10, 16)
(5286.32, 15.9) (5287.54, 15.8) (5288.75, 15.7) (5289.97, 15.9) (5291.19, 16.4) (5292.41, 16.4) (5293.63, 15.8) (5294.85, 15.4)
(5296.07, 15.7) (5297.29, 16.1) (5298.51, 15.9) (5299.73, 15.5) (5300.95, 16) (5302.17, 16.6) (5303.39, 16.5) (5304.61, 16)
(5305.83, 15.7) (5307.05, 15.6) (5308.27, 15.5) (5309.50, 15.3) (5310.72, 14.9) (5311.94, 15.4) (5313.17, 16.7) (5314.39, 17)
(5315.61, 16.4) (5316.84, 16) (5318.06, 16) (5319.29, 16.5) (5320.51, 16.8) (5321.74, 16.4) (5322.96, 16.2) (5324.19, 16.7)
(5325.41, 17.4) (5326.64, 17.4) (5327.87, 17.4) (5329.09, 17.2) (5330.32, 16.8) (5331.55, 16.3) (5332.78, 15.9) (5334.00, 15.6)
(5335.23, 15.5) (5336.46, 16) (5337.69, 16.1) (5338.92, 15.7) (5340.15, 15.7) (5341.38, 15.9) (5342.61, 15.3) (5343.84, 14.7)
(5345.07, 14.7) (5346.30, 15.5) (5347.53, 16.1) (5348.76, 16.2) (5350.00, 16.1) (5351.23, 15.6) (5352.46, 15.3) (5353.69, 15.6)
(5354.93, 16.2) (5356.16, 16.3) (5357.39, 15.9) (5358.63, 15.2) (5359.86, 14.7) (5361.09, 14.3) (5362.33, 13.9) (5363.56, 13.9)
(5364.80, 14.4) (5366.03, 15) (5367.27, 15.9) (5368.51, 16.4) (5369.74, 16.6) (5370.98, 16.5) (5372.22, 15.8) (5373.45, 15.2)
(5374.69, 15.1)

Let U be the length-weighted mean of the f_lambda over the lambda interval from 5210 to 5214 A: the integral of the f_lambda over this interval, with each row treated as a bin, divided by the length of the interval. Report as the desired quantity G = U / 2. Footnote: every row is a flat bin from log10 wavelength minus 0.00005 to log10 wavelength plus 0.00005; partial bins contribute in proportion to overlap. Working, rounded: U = 16.9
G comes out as 8.43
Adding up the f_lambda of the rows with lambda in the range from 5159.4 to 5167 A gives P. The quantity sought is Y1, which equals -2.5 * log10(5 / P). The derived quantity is 3.26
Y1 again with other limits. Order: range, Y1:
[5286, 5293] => 3.21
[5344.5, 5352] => 3.19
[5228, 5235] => 3.16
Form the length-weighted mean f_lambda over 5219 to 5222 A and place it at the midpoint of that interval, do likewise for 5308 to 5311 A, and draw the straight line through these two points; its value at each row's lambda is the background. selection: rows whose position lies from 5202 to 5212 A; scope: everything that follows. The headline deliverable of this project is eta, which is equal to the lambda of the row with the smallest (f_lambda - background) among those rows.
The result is 5206.59 A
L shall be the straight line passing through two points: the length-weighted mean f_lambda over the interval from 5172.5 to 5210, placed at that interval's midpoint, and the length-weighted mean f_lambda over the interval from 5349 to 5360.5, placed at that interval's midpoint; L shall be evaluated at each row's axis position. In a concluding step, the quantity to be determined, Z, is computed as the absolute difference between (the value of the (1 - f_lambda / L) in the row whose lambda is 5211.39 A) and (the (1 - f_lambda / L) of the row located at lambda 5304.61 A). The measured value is 0.15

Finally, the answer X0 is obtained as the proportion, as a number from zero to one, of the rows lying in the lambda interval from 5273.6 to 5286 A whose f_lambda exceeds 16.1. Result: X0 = 0.00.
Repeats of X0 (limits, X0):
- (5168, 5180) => 0.10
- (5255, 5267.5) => 0.30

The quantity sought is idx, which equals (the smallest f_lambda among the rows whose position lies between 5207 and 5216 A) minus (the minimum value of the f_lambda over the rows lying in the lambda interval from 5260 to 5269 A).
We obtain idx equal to 0.7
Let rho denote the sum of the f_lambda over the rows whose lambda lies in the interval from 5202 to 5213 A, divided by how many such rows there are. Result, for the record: 16.4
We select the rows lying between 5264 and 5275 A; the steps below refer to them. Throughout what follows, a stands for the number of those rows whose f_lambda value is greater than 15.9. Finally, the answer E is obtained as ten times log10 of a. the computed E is 8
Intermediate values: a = 7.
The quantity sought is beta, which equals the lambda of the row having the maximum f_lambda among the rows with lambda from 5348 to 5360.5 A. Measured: 5356.16 A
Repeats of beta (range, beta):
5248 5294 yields 5266.88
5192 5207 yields 5204.19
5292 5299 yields 5292.41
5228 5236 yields 5228.21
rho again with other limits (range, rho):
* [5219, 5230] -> 15.6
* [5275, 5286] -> 14.8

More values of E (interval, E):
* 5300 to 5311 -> 6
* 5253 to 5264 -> 6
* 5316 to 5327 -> 10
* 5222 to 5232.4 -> 0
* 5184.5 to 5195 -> 0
